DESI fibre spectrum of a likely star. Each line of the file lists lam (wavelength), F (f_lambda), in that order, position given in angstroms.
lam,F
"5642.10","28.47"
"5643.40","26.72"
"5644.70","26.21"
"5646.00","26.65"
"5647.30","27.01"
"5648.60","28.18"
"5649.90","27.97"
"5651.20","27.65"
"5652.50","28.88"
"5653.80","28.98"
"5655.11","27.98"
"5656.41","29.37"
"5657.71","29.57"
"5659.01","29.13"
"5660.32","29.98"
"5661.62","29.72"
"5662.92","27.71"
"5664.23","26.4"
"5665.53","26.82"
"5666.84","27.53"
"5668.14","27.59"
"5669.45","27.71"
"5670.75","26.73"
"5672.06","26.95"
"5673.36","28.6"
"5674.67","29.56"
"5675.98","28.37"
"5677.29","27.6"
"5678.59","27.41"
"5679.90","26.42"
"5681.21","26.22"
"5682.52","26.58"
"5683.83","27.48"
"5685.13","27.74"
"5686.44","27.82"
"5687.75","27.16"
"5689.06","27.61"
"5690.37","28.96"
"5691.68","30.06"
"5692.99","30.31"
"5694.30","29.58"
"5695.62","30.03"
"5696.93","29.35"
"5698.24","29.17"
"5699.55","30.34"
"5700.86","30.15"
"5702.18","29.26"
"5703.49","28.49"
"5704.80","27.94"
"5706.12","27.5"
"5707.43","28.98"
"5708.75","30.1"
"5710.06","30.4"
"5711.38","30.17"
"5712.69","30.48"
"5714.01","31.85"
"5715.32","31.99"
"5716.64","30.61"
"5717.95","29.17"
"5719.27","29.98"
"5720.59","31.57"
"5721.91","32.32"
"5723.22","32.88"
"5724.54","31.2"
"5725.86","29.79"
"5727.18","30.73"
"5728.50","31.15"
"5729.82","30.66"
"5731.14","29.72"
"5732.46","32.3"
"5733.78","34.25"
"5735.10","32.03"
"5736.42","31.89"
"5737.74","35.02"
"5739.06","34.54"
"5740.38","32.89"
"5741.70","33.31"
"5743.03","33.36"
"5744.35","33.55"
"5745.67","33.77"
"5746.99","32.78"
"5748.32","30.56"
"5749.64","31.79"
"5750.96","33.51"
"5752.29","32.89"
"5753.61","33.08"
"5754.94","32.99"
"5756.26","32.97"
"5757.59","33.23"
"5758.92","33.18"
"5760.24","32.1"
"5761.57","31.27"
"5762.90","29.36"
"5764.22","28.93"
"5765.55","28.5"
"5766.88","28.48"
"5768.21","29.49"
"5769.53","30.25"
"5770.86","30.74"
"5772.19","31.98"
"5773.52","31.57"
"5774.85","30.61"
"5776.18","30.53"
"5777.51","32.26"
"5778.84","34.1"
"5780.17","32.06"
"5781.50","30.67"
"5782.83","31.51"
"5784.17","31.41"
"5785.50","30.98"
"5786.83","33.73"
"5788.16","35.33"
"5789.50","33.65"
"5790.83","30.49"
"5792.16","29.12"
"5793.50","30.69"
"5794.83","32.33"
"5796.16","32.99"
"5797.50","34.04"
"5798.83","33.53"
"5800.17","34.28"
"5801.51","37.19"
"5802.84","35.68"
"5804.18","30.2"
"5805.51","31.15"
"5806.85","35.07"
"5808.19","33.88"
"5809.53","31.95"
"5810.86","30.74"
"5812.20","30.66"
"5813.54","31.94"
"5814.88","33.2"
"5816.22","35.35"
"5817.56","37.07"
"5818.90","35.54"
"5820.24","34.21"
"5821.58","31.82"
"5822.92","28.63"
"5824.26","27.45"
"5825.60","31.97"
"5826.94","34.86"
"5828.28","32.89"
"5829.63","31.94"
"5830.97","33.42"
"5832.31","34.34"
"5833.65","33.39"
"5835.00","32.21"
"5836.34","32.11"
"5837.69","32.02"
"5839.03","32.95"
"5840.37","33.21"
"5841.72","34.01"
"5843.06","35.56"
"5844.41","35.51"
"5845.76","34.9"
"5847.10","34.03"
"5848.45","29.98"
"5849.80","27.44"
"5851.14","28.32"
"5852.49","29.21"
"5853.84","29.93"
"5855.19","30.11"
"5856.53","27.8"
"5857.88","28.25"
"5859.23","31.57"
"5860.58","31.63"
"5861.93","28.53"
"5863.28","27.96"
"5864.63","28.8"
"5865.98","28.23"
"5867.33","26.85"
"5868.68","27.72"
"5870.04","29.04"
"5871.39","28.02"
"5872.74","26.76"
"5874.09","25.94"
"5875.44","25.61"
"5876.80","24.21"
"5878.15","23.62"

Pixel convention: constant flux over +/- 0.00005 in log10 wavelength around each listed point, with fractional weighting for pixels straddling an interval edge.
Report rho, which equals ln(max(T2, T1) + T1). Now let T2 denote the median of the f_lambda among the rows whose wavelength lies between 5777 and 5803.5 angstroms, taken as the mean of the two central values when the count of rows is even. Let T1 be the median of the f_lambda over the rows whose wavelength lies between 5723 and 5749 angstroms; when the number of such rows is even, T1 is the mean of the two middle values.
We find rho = 4.18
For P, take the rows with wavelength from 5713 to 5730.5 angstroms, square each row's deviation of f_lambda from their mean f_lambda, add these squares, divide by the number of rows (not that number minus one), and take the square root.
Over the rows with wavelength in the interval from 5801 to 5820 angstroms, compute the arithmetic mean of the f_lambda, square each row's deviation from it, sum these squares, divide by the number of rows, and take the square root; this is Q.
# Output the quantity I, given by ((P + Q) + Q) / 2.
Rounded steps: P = 1.0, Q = 2.36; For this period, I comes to 2.9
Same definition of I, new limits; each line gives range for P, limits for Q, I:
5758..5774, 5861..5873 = 1.5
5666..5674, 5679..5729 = 2.0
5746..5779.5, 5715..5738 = 2.3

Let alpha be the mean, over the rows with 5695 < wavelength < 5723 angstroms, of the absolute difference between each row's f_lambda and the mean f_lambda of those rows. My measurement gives 1.0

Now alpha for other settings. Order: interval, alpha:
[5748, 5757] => 0.8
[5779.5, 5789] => 1.3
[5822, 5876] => 2.6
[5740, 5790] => 1.4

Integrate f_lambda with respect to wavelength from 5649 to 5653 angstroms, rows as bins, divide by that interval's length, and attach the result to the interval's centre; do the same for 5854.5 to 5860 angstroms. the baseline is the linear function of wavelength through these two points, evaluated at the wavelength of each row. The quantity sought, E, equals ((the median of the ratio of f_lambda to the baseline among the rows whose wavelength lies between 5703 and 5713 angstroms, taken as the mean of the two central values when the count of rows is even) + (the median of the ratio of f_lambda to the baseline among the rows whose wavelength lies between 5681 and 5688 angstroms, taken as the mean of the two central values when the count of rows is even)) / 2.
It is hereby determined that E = 1.00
